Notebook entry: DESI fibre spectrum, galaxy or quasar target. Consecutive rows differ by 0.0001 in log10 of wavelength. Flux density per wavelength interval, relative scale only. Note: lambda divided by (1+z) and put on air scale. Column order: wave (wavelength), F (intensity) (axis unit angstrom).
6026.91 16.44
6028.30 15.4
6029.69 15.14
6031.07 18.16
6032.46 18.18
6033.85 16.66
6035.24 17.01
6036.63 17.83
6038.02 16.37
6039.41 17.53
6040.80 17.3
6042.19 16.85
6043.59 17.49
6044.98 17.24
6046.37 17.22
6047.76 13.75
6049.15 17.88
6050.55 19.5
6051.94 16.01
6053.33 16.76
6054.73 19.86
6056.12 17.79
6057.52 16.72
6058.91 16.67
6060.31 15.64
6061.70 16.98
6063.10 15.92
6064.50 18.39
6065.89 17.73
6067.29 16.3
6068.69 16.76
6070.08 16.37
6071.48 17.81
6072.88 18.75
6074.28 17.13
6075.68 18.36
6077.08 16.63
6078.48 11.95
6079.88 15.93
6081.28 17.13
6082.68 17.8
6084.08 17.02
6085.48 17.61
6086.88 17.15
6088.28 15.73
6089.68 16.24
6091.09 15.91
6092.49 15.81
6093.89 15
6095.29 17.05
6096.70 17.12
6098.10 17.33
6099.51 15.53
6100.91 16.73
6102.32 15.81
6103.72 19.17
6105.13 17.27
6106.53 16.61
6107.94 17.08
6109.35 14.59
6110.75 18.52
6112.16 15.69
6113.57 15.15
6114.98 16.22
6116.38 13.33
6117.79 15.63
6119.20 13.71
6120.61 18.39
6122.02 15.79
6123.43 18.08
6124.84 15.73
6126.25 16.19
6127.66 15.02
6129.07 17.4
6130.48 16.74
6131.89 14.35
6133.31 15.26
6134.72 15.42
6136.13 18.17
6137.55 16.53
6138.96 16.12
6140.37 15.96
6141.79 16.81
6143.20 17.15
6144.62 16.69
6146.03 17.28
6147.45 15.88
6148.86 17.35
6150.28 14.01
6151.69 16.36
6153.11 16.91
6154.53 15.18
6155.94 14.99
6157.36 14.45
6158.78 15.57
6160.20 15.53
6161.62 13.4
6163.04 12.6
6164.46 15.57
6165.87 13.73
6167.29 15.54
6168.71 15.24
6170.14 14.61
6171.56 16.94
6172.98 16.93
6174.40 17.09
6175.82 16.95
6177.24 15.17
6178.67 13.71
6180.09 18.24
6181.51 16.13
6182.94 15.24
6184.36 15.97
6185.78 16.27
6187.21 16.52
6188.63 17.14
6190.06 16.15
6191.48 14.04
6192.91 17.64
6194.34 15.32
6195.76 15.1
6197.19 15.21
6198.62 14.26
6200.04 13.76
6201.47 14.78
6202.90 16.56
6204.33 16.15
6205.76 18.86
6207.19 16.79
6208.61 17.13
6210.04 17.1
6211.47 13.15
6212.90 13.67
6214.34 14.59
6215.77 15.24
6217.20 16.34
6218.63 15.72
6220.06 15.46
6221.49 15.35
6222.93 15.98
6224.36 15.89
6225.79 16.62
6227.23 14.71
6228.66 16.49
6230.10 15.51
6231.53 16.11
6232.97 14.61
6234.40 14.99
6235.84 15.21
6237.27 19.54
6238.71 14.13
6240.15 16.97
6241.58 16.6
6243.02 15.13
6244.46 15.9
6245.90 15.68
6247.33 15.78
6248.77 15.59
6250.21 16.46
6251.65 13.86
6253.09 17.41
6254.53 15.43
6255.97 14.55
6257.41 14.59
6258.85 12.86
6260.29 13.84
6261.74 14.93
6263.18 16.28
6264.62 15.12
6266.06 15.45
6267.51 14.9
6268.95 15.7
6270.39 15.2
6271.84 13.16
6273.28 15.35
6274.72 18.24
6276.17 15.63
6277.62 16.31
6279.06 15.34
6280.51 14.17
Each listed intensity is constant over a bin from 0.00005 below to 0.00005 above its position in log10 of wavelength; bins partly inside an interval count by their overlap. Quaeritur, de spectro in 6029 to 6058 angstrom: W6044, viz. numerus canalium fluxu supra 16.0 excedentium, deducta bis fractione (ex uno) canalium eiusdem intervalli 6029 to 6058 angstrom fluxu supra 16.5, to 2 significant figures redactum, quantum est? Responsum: 17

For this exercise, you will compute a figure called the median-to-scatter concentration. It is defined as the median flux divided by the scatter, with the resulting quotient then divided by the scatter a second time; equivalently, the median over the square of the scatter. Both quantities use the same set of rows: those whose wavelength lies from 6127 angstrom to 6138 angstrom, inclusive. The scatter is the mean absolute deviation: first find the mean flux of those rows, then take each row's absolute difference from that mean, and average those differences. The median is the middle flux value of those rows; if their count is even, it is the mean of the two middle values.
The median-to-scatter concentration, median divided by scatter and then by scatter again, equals 13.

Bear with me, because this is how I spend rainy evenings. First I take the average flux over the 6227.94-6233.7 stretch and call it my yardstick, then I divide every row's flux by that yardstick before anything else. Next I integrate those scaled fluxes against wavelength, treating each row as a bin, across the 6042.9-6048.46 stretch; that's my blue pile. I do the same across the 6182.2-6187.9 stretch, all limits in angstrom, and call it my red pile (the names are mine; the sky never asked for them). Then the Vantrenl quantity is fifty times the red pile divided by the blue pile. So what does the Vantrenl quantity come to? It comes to 49.8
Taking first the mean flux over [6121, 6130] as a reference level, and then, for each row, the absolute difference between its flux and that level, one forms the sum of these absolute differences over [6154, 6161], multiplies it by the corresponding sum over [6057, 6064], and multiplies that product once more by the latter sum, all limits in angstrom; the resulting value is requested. 36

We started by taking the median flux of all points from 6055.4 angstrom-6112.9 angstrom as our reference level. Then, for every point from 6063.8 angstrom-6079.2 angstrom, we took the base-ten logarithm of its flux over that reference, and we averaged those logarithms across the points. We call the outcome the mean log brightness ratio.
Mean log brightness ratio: 0.001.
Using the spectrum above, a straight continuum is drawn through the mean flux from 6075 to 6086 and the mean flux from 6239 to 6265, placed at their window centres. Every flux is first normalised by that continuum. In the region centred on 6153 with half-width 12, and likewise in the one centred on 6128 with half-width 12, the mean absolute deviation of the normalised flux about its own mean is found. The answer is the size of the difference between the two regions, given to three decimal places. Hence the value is 0.005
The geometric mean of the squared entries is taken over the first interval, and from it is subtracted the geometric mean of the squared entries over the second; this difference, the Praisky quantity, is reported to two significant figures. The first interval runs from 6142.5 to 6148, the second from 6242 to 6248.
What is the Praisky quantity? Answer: 36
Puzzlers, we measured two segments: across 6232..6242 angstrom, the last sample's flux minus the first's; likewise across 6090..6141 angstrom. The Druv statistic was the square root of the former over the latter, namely 6.3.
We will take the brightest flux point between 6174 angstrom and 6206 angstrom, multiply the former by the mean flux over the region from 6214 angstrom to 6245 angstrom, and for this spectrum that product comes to 298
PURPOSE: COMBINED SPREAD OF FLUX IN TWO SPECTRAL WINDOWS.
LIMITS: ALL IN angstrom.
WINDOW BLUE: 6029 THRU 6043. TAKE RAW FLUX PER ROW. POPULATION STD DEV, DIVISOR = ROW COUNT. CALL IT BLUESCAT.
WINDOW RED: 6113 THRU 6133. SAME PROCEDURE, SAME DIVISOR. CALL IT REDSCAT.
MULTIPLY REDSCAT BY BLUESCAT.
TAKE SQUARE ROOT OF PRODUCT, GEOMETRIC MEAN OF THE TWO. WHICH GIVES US 1.13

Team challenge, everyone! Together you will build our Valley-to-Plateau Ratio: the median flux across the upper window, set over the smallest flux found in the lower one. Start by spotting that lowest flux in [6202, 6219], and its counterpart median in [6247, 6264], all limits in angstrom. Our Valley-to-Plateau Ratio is 1.15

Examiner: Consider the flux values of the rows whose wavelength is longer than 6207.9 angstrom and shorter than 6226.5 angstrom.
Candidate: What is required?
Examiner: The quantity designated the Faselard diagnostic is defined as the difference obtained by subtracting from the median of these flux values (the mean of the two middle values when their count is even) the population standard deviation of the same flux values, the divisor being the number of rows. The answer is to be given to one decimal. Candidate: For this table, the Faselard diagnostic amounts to 14.6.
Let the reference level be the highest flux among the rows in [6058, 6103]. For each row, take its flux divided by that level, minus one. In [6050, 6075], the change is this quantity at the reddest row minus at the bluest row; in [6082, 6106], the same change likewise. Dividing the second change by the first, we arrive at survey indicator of 0.2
